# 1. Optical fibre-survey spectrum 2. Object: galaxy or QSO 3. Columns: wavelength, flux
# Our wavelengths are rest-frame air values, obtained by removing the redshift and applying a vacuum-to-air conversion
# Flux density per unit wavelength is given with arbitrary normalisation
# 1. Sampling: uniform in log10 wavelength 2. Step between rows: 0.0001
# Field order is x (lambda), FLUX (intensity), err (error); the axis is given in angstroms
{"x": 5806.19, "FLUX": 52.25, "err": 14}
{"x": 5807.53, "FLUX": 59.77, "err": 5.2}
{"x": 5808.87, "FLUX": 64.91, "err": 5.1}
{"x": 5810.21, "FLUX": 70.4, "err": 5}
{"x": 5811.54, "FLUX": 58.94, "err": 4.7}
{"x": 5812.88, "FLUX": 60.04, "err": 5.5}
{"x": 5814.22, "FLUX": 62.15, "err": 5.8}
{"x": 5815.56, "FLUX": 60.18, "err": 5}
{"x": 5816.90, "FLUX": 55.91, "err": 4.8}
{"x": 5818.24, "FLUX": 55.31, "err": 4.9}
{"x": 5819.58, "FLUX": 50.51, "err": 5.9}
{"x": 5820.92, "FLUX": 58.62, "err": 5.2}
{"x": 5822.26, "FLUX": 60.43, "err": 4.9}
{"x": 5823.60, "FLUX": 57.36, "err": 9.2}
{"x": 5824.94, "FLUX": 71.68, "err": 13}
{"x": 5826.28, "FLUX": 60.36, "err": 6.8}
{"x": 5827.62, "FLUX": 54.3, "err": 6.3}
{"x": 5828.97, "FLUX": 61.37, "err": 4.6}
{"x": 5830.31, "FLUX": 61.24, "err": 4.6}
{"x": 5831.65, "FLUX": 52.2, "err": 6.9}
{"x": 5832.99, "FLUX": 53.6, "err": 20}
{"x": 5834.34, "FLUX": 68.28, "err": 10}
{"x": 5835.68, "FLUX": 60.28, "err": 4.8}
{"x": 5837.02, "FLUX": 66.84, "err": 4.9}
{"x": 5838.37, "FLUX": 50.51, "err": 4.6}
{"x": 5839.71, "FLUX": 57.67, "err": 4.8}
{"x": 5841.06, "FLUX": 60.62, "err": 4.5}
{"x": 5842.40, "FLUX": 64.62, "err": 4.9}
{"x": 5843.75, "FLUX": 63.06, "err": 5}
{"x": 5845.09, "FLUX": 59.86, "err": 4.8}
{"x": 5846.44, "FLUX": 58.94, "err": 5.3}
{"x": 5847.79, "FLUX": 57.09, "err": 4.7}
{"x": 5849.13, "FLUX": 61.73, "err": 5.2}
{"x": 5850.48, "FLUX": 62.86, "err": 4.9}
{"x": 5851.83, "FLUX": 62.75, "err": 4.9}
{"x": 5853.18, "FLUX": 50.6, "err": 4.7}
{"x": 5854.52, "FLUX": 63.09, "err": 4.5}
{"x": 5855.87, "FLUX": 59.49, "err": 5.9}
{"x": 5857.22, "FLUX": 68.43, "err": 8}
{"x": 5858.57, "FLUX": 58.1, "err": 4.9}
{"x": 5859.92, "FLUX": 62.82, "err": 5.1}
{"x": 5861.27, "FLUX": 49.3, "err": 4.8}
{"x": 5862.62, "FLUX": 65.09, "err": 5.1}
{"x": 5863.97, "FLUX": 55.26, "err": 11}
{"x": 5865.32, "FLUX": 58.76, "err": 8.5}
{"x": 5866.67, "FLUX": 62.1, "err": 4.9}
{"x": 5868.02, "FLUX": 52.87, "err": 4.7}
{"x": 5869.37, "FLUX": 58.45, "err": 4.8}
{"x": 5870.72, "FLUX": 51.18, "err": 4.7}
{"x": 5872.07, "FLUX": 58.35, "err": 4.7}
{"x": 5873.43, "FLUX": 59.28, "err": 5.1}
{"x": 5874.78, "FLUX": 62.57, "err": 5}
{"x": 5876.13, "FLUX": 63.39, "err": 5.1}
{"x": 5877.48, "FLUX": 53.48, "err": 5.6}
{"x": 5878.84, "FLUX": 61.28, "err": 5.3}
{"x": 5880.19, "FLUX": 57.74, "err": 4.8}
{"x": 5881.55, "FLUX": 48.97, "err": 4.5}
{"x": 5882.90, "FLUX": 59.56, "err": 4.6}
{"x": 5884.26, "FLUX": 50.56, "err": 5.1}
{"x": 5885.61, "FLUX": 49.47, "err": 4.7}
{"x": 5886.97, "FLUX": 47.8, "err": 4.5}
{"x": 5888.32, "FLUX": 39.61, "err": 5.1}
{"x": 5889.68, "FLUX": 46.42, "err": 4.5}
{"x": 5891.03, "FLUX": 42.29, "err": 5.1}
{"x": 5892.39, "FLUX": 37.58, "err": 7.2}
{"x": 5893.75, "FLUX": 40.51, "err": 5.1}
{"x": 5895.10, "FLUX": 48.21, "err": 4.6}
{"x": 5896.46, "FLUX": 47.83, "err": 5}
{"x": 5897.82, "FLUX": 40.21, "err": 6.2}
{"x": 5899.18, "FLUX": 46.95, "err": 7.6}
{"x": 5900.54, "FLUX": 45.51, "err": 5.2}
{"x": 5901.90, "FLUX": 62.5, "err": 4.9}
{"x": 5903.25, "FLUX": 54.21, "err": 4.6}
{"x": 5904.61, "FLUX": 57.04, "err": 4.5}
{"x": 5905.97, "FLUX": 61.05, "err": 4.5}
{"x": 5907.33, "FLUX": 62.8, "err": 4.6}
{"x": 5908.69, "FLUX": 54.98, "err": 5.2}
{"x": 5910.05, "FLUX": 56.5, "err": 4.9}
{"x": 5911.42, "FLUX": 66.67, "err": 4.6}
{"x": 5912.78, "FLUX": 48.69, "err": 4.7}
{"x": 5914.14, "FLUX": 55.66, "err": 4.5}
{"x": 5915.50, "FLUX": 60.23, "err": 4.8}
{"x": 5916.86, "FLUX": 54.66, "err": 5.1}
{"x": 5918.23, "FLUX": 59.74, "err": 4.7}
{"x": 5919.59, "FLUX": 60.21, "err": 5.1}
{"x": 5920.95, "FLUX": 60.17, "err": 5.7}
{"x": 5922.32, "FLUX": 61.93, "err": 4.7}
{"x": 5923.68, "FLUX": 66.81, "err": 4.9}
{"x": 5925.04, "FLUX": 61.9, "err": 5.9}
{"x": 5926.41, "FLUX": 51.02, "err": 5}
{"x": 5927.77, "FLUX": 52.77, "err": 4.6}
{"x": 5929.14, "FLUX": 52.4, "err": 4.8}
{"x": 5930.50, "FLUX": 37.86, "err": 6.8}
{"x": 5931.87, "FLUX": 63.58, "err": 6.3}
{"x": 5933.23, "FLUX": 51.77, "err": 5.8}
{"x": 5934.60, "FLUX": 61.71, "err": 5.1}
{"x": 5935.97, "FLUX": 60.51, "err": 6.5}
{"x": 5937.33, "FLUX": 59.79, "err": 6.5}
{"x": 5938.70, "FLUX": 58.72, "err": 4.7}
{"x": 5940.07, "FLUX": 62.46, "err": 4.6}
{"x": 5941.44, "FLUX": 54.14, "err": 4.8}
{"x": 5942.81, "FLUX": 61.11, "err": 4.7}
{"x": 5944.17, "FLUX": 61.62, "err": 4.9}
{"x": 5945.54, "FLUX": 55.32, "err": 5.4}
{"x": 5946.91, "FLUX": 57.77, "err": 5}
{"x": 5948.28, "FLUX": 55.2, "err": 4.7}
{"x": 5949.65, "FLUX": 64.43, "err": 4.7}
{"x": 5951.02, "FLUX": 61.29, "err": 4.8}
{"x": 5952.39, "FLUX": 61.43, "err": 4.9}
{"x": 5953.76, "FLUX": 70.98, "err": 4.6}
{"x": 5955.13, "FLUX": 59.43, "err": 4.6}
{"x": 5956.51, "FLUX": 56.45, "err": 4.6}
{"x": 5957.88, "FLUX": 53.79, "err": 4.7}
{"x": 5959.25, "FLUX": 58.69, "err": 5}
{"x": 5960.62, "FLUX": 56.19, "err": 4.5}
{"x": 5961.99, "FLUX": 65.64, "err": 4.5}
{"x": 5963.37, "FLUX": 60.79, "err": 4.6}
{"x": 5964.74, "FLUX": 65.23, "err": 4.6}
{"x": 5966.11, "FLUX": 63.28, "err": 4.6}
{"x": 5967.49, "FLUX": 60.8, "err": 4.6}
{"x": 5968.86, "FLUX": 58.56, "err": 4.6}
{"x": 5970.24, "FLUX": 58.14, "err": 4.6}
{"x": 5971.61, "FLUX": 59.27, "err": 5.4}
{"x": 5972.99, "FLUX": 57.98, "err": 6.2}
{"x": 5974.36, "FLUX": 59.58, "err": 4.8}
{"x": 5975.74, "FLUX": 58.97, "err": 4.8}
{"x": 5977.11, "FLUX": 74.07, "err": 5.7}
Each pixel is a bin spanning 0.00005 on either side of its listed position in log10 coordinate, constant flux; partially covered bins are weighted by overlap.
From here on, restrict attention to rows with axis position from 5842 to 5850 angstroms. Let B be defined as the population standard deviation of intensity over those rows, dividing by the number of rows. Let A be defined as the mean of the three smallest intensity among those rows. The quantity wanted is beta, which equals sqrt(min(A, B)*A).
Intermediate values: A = 59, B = 2.5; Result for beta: 12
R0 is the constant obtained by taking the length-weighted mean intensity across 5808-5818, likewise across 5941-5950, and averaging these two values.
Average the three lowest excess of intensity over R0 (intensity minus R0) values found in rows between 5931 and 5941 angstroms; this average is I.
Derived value -3.2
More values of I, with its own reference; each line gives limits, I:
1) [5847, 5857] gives -4.2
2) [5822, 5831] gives -2.6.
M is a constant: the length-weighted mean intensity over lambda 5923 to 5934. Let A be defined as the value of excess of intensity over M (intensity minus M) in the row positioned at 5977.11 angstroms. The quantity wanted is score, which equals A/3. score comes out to 6.4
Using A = 19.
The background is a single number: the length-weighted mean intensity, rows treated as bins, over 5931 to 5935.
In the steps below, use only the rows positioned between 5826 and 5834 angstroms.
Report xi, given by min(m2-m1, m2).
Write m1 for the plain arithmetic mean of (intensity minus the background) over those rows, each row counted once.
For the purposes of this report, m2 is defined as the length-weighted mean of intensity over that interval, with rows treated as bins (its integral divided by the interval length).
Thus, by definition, 57.4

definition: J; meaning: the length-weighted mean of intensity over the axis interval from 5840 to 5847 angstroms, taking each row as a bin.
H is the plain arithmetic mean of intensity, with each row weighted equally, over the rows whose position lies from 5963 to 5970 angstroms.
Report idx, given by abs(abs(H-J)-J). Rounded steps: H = 61.7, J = 61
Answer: 60.7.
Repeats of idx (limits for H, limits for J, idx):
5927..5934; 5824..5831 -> 51.7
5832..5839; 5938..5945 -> 59.1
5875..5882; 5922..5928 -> 57.0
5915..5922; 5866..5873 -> 54.3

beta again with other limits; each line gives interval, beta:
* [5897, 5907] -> 19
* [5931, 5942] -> 15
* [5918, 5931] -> 19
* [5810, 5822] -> 17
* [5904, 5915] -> 17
